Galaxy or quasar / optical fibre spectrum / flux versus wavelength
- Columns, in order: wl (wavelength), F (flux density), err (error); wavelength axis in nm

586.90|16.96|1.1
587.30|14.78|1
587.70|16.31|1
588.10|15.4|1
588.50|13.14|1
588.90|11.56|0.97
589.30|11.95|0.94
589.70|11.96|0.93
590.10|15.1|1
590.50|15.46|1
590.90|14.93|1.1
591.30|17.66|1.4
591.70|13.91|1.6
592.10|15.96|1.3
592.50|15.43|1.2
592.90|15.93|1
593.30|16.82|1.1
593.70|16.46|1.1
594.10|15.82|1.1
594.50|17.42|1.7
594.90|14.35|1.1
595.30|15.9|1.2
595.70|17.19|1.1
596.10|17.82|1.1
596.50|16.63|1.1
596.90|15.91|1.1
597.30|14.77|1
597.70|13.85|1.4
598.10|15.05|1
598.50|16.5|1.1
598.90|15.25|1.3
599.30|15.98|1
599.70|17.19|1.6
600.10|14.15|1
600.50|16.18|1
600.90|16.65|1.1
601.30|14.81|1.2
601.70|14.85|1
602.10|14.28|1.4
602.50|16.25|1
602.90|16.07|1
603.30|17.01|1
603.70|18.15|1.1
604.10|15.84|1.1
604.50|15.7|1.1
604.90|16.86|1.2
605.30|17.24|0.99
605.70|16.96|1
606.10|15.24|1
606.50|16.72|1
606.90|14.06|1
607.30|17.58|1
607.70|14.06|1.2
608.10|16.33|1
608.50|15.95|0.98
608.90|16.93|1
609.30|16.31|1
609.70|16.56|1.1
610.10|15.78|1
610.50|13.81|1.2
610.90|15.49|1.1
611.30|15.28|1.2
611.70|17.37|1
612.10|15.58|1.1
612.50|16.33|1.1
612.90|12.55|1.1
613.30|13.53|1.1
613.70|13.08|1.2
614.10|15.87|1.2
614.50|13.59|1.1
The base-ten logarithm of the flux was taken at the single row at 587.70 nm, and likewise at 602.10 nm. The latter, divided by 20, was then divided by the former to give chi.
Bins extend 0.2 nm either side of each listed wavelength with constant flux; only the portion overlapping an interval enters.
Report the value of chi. 0.0476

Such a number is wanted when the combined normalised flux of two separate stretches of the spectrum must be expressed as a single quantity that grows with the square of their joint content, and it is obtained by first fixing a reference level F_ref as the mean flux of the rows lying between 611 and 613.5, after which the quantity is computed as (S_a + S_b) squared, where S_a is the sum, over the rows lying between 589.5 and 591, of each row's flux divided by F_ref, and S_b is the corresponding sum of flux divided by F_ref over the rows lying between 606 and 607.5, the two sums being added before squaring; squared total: 64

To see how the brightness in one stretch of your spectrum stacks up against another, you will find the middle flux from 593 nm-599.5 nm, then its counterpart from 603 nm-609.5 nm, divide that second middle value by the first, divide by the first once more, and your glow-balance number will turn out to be 0.0650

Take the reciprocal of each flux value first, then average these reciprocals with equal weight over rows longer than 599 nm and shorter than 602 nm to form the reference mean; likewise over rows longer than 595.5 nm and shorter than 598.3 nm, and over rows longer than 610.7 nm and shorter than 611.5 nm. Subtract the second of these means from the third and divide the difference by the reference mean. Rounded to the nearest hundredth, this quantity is 0.03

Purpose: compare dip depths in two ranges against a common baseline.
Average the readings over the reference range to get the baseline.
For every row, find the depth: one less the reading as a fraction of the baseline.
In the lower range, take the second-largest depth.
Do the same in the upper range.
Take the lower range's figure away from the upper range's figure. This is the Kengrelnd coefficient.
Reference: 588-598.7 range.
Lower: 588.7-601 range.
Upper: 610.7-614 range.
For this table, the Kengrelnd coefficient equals -0.07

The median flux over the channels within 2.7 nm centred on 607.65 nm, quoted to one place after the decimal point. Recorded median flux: 16.3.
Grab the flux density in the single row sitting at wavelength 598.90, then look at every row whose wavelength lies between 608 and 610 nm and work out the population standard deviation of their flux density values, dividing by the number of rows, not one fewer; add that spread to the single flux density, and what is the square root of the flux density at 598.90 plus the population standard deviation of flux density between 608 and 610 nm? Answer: 3.95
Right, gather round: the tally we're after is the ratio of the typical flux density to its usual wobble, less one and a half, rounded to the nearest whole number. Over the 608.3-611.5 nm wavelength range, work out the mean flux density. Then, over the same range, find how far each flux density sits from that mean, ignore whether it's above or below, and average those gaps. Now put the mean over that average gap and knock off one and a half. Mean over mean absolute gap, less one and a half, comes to 22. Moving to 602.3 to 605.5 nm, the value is 23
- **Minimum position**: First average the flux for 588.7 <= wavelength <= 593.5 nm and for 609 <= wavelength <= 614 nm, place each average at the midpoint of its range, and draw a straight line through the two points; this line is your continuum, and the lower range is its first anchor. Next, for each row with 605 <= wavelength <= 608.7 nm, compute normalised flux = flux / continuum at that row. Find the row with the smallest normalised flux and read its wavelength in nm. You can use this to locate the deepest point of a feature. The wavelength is 607.70 nm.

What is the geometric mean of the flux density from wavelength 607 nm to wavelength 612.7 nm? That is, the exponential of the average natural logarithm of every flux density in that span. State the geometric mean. 15.9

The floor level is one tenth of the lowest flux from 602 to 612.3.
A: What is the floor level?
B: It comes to 1.38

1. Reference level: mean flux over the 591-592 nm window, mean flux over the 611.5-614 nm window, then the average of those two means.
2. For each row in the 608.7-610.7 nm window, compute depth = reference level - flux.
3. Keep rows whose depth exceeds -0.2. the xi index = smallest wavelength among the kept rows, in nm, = 610.50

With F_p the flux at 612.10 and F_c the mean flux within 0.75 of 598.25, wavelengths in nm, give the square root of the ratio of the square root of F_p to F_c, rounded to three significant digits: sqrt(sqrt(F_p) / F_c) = 0.510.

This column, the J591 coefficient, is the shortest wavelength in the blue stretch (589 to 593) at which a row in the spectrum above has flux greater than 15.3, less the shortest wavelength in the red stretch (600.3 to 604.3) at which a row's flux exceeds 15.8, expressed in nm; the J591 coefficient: -10.00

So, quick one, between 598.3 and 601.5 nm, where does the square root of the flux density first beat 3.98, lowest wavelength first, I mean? 598.50 nm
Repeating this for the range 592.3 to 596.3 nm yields 592.90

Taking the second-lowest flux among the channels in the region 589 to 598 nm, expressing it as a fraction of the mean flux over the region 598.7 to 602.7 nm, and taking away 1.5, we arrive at -0.73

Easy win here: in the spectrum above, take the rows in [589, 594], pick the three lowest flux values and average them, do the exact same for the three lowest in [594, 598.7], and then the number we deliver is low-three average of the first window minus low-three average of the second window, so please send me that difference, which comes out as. -1.7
